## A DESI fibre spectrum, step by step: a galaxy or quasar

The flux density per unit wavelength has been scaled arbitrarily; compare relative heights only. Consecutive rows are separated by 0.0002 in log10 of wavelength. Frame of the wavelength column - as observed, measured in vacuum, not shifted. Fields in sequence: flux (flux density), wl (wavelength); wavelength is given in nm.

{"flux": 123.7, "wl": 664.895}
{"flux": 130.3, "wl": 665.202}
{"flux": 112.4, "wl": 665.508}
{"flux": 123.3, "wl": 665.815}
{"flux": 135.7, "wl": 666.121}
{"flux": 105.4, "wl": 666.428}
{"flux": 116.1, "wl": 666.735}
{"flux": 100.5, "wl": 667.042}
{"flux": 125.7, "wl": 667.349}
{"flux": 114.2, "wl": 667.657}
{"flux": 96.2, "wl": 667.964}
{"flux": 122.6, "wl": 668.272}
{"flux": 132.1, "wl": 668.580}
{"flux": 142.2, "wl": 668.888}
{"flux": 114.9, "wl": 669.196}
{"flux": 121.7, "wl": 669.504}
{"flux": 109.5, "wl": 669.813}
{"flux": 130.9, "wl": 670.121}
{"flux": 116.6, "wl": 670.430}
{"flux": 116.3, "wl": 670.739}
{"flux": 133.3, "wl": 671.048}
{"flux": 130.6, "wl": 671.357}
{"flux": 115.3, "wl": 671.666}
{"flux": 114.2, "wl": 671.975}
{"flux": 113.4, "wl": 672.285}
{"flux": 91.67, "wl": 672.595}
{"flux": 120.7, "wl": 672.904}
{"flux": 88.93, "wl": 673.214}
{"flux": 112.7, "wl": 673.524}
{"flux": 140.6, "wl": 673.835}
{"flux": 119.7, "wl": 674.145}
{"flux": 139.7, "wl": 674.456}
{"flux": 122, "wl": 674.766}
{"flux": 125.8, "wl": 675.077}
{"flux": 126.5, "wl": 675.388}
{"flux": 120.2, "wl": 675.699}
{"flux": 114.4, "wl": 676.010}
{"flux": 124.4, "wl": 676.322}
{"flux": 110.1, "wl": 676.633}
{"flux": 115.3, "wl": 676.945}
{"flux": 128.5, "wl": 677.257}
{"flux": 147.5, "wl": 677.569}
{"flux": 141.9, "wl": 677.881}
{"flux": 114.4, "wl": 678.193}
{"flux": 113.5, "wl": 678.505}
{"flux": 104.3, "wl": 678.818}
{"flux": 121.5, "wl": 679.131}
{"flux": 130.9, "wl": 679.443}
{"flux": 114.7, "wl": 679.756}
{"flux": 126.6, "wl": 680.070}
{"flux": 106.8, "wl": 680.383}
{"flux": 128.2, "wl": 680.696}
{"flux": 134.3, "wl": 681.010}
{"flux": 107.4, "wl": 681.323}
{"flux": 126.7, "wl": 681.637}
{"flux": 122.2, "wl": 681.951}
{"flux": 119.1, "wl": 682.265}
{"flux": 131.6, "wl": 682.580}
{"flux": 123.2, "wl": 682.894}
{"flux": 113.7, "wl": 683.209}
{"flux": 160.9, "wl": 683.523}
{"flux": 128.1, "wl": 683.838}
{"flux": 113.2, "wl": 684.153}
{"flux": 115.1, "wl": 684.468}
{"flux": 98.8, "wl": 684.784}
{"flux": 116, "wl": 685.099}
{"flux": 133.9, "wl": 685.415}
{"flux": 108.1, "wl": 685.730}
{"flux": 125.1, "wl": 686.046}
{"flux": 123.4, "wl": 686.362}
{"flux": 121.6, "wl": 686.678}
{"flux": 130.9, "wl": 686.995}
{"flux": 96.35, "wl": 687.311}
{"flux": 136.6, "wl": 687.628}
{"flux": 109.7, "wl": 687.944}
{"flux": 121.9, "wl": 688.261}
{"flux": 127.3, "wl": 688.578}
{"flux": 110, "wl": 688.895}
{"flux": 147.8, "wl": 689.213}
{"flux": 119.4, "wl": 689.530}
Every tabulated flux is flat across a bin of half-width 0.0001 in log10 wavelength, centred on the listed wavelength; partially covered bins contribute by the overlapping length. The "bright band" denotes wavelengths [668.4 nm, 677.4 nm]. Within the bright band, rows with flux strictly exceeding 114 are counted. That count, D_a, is 23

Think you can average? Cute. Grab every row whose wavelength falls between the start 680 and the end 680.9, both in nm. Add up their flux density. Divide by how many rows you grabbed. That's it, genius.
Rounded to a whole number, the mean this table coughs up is 121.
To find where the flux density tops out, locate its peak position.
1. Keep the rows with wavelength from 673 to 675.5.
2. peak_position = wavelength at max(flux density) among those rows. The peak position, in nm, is 673.835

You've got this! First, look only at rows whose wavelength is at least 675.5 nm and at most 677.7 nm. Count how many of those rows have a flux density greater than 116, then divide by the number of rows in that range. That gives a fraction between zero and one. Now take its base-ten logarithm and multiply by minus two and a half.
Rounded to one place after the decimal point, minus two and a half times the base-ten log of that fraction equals 0.6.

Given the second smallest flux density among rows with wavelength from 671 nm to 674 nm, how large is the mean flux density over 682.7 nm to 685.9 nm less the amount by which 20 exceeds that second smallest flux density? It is 193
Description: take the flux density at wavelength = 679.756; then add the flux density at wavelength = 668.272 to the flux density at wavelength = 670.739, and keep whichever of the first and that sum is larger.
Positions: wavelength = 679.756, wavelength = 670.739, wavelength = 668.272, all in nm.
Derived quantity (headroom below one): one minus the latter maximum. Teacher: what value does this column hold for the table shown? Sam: -238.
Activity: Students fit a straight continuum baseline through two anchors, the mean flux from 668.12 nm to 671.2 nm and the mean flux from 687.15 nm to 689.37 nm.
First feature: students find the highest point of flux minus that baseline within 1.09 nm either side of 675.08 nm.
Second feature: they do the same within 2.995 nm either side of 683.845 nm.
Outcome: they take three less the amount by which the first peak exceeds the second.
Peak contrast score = 25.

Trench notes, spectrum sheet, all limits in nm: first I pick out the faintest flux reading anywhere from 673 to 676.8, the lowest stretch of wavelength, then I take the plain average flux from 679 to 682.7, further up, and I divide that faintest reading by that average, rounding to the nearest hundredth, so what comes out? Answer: 0.73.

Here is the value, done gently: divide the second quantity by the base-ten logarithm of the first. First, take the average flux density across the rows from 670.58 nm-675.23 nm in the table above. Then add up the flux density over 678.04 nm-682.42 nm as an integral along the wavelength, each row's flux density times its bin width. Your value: 252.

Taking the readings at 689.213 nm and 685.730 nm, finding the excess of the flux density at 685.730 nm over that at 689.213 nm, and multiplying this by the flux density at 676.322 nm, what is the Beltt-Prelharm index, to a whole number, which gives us -4939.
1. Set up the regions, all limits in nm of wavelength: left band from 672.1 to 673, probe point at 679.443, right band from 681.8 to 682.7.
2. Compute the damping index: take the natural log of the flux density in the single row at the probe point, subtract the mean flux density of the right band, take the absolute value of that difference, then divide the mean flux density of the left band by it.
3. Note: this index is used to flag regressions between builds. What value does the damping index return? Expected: 0.91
